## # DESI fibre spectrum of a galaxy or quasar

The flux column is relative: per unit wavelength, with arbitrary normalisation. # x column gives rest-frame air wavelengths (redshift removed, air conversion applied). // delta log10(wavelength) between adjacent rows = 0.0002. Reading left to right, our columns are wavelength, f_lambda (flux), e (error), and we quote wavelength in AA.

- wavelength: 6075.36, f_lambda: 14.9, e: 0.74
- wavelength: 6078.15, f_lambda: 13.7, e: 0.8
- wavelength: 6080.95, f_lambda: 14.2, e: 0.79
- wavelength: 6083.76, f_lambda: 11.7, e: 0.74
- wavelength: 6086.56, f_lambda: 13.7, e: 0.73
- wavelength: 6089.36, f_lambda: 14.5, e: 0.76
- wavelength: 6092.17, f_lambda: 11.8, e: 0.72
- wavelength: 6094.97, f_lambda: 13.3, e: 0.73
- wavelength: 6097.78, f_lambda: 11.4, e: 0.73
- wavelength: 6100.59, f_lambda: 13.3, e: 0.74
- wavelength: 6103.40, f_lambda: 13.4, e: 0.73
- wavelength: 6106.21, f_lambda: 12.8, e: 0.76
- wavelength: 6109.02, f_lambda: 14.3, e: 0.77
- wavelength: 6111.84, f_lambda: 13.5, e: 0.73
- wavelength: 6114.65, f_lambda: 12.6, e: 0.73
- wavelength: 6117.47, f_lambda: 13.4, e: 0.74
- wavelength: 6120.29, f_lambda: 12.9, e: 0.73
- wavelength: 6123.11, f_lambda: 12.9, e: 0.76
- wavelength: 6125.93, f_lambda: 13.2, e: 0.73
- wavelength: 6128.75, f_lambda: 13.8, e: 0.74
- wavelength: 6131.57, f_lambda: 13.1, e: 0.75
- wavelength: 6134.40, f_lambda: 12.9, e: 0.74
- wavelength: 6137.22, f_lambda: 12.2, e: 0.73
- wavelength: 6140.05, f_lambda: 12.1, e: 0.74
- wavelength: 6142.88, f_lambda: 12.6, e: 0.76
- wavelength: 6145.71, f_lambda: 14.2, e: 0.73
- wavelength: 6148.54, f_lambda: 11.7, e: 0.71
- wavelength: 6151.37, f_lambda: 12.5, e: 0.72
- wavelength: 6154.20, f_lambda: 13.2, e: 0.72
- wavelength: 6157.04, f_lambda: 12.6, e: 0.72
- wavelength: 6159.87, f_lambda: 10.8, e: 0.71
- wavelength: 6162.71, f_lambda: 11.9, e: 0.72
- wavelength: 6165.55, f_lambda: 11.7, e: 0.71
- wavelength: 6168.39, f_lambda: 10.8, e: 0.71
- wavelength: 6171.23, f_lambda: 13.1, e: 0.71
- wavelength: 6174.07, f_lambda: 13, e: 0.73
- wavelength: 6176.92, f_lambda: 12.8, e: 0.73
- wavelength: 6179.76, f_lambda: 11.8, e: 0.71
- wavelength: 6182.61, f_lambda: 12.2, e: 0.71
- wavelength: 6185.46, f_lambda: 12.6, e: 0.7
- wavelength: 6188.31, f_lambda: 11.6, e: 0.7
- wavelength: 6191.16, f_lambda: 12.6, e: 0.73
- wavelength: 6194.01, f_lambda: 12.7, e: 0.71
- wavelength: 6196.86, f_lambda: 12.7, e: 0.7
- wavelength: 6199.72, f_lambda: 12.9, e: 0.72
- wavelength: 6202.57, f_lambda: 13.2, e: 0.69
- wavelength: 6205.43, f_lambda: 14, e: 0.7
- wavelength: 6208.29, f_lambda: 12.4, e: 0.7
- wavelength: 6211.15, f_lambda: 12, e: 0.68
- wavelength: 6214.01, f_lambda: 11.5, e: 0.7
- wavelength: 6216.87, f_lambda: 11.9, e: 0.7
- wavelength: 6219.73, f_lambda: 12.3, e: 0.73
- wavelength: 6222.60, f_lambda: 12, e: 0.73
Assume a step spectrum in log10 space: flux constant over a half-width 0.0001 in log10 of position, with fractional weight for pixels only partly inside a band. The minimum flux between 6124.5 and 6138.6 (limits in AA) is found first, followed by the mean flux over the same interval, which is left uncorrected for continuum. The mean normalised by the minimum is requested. 1.07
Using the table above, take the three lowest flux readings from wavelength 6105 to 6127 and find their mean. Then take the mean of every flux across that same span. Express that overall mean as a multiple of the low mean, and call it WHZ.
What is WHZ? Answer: 1.03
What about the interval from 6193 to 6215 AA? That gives 1.06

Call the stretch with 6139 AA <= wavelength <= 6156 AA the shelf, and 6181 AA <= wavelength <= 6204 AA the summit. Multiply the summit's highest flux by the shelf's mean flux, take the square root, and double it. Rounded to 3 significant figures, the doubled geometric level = 25.9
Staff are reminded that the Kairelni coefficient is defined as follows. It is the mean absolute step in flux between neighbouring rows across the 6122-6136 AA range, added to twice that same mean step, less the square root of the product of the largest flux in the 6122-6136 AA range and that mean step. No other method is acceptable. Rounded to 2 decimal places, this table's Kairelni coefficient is -1.14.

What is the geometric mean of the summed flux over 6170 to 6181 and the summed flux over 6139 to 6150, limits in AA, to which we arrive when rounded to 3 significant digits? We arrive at 50.6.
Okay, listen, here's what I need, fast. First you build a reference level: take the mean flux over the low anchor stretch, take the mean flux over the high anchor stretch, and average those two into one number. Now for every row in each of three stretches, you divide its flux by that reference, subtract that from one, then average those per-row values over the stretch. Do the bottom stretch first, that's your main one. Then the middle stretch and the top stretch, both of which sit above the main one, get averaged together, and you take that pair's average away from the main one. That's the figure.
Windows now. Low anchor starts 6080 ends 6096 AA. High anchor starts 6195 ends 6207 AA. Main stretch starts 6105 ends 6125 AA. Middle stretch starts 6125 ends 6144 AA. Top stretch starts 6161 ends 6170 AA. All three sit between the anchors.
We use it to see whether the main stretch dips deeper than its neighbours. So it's -0.079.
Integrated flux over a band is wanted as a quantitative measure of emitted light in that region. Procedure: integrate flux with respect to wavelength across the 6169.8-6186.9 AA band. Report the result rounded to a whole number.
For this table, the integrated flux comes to 215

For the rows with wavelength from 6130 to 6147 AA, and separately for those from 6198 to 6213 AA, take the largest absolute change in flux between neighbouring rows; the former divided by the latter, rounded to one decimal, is 1.0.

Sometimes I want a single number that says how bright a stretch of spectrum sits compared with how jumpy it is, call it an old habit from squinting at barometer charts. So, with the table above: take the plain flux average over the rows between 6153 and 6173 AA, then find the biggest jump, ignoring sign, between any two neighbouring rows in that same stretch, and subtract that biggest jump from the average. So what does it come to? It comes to 9.7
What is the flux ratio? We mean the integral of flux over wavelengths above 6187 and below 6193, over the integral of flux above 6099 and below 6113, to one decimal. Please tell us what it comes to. 0.4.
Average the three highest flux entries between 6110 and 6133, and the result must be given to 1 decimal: 13.6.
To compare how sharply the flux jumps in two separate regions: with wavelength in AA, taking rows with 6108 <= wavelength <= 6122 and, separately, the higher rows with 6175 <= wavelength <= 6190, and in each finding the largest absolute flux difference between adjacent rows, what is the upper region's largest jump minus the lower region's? 0.1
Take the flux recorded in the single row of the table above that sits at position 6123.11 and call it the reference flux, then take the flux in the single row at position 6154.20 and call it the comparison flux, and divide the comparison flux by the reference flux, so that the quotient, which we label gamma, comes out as 1.02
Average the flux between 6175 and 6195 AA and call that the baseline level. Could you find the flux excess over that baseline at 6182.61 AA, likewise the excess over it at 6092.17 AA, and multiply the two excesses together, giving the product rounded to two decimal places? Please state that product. 0.07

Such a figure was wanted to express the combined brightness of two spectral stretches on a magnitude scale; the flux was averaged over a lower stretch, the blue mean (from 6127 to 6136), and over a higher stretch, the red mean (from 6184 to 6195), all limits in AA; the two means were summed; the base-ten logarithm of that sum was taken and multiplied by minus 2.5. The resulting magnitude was -3.52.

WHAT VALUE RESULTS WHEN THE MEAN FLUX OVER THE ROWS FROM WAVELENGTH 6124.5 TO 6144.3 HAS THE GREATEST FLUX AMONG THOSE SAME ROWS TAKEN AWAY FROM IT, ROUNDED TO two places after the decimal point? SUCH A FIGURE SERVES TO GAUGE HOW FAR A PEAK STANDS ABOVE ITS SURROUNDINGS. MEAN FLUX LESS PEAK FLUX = -0.96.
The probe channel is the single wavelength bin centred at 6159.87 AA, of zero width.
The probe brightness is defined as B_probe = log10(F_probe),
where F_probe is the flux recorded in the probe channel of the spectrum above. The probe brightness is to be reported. 1.03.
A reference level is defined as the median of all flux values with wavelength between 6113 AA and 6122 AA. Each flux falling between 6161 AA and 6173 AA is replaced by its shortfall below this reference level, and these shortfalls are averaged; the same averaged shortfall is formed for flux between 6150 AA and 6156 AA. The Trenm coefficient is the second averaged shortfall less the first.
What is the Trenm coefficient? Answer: -1.0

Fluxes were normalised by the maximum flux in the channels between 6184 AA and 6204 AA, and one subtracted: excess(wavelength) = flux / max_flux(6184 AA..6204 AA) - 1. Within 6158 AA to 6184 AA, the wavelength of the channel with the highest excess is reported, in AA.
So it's 6171.23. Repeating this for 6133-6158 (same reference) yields 6145.71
